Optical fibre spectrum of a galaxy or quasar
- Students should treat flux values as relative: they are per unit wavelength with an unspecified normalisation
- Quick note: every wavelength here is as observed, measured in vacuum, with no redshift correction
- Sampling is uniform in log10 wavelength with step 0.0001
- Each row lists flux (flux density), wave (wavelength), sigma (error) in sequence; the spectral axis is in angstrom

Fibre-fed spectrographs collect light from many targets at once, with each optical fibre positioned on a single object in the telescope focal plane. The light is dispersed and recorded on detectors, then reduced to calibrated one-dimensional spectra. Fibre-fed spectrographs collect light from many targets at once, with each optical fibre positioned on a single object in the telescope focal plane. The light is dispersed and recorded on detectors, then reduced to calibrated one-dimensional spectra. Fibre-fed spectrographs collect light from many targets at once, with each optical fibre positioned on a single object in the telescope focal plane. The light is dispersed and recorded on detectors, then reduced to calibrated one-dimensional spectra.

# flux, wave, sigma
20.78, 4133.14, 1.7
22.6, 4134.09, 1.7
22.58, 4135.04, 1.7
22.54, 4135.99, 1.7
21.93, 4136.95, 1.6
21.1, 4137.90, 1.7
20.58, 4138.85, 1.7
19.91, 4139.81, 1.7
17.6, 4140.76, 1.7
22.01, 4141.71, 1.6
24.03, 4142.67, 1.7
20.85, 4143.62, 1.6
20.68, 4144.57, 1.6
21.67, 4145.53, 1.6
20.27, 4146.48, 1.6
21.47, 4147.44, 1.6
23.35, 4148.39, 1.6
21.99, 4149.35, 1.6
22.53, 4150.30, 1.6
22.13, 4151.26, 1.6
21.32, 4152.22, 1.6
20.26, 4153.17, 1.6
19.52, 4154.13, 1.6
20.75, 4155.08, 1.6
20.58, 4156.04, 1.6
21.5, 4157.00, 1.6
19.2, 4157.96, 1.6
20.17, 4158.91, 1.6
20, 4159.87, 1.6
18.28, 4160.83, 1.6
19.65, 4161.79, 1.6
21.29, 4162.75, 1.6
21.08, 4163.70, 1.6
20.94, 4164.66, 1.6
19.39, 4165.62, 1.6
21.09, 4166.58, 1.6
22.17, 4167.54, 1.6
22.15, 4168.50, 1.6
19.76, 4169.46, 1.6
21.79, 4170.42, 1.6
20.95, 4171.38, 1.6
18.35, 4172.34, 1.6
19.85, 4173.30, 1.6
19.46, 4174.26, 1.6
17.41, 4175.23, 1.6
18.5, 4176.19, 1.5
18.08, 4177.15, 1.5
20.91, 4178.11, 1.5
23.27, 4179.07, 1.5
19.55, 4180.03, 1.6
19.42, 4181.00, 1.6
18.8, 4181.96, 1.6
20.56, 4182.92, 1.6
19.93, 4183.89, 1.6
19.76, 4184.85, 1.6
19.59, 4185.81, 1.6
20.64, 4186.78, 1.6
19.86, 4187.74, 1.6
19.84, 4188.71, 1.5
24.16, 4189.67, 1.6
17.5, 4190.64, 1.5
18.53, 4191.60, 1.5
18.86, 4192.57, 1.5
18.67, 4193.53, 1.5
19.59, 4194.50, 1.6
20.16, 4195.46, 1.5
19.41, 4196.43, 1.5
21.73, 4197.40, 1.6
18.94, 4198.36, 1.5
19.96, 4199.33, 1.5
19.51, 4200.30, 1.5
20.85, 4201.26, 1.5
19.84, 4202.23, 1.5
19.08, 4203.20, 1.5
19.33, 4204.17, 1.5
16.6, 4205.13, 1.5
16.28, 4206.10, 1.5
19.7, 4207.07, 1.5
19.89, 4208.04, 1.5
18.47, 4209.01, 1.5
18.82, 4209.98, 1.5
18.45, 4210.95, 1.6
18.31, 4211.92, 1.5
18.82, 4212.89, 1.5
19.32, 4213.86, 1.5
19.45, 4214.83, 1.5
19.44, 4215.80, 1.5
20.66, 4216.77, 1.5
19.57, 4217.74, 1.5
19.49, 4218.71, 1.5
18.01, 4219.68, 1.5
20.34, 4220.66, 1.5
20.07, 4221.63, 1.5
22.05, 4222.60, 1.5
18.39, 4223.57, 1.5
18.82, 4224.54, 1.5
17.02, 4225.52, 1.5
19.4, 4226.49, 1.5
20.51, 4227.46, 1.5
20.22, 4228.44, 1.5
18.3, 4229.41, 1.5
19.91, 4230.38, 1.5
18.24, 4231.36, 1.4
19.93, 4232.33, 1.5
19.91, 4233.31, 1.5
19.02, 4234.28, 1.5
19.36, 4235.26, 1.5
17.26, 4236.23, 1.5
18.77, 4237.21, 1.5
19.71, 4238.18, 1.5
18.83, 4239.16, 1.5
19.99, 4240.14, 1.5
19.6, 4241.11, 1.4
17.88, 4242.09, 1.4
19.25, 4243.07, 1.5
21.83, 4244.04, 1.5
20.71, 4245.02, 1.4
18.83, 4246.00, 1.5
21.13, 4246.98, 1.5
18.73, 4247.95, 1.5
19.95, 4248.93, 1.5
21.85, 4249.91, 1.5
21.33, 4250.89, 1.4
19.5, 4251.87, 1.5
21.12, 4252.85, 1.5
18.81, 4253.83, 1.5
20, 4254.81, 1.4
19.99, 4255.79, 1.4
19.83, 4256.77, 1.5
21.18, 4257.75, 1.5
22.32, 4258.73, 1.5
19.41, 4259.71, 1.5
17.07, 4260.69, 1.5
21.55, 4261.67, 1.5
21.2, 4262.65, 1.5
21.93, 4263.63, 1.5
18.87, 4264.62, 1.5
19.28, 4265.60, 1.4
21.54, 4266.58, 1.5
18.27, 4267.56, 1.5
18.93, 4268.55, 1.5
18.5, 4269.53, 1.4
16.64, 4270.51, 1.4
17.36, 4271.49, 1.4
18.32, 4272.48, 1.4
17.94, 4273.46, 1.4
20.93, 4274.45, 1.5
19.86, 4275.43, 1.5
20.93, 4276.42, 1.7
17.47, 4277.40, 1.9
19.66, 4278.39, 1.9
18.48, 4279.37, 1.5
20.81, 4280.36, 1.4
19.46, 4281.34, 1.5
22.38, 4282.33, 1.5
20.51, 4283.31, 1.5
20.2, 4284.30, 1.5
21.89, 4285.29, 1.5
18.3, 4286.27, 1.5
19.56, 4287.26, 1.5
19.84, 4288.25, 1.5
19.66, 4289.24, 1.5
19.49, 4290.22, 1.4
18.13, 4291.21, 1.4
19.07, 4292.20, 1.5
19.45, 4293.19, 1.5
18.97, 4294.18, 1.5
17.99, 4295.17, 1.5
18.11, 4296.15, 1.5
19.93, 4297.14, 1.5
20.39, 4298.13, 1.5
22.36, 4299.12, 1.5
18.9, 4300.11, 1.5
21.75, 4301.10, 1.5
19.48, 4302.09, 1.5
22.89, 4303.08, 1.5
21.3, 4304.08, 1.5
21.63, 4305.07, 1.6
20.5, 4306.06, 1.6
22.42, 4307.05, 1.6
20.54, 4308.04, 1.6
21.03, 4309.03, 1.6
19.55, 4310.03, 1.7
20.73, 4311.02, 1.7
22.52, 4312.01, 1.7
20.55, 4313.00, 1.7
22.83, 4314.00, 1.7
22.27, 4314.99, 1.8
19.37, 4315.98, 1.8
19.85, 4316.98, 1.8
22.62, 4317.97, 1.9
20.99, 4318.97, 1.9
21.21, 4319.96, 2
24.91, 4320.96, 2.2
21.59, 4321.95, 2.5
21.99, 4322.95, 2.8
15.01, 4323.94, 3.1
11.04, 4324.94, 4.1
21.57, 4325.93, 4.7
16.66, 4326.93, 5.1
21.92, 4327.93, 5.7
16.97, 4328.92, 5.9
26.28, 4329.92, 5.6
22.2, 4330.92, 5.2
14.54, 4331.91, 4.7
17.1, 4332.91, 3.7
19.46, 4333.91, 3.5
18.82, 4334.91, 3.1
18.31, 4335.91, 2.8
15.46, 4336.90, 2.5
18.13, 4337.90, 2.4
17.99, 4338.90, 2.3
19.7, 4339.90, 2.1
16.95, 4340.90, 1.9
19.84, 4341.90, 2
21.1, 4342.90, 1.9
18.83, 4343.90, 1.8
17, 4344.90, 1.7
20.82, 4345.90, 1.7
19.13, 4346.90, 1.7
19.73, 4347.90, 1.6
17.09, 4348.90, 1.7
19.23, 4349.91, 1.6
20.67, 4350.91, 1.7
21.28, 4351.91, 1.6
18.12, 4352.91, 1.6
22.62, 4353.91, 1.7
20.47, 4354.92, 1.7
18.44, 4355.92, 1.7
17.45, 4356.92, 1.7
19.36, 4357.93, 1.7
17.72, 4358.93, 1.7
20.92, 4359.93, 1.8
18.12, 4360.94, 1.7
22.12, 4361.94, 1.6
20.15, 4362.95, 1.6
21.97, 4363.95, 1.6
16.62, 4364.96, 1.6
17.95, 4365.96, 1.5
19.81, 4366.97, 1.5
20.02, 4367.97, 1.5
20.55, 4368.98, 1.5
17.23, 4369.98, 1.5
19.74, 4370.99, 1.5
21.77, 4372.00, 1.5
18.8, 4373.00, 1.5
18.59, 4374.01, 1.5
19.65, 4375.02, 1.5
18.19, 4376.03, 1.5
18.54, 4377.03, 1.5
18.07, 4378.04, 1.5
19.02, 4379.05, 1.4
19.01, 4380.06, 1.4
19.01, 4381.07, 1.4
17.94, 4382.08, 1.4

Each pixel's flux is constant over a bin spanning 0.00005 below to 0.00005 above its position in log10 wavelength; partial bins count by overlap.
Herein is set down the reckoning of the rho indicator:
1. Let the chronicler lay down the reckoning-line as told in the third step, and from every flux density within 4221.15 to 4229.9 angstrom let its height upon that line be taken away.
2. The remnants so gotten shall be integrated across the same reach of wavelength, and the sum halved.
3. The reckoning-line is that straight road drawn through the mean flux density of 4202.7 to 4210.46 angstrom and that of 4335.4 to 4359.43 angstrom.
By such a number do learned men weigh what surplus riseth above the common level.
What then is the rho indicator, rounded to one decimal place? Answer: 3.7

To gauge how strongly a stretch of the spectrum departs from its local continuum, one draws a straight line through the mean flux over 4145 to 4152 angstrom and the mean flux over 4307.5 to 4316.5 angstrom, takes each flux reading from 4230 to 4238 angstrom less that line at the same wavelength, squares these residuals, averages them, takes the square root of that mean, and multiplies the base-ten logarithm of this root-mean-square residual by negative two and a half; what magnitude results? -1.0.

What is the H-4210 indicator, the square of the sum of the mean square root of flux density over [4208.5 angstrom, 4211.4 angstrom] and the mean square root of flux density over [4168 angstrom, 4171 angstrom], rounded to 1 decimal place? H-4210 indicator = 79.5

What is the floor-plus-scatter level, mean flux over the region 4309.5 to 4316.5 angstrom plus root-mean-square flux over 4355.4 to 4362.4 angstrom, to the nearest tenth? 40.3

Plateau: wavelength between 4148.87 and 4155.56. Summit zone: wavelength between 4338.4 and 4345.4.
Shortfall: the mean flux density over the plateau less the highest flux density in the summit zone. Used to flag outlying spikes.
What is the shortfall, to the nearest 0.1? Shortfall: 0.1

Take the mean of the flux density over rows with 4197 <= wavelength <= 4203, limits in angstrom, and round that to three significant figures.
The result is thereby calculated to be 20.1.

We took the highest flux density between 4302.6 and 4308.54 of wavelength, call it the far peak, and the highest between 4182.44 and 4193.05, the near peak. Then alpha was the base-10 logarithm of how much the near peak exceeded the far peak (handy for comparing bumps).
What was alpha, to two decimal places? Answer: 0.10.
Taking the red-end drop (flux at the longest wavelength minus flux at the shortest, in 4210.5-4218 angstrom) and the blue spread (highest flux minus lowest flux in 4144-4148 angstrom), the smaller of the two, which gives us 1.1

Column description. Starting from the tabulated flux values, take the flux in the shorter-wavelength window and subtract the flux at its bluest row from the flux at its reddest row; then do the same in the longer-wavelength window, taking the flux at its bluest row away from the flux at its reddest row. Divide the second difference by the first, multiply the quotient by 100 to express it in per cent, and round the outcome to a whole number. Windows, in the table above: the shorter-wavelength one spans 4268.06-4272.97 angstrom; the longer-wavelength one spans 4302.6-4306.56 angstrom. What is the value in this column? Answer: 392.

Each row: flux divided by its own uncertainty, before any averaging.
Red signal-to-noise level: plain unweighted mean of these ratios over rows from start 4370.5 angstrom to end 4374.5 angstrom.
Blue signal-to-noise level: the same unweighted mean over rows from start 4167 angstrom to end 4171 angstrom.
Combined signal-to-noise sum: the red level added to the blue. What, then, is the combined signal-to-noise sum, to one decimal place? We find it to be 26.6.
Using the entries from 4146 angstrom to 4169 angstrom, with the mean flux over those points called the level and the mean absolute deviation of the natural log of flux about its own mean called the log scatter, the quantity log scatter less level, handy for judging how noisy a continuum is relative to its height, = -20.8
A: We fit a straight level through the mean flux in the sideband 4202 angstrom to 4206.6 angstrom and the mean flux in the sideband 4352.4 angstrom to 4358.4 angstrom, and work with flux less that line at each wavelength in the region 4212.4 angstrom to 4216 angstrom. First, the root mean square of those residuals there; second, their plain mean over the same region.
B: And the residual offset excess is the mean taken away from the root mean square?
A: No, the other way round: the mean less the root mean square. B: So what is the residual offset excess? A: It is 0.0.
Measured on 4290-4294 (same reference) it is -0.4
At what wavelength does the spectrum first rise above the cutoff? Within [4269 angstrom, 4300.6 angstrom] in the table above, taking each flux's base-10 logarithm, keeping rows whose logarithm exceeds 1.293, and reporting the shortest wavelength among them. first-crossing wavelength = 4274.45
